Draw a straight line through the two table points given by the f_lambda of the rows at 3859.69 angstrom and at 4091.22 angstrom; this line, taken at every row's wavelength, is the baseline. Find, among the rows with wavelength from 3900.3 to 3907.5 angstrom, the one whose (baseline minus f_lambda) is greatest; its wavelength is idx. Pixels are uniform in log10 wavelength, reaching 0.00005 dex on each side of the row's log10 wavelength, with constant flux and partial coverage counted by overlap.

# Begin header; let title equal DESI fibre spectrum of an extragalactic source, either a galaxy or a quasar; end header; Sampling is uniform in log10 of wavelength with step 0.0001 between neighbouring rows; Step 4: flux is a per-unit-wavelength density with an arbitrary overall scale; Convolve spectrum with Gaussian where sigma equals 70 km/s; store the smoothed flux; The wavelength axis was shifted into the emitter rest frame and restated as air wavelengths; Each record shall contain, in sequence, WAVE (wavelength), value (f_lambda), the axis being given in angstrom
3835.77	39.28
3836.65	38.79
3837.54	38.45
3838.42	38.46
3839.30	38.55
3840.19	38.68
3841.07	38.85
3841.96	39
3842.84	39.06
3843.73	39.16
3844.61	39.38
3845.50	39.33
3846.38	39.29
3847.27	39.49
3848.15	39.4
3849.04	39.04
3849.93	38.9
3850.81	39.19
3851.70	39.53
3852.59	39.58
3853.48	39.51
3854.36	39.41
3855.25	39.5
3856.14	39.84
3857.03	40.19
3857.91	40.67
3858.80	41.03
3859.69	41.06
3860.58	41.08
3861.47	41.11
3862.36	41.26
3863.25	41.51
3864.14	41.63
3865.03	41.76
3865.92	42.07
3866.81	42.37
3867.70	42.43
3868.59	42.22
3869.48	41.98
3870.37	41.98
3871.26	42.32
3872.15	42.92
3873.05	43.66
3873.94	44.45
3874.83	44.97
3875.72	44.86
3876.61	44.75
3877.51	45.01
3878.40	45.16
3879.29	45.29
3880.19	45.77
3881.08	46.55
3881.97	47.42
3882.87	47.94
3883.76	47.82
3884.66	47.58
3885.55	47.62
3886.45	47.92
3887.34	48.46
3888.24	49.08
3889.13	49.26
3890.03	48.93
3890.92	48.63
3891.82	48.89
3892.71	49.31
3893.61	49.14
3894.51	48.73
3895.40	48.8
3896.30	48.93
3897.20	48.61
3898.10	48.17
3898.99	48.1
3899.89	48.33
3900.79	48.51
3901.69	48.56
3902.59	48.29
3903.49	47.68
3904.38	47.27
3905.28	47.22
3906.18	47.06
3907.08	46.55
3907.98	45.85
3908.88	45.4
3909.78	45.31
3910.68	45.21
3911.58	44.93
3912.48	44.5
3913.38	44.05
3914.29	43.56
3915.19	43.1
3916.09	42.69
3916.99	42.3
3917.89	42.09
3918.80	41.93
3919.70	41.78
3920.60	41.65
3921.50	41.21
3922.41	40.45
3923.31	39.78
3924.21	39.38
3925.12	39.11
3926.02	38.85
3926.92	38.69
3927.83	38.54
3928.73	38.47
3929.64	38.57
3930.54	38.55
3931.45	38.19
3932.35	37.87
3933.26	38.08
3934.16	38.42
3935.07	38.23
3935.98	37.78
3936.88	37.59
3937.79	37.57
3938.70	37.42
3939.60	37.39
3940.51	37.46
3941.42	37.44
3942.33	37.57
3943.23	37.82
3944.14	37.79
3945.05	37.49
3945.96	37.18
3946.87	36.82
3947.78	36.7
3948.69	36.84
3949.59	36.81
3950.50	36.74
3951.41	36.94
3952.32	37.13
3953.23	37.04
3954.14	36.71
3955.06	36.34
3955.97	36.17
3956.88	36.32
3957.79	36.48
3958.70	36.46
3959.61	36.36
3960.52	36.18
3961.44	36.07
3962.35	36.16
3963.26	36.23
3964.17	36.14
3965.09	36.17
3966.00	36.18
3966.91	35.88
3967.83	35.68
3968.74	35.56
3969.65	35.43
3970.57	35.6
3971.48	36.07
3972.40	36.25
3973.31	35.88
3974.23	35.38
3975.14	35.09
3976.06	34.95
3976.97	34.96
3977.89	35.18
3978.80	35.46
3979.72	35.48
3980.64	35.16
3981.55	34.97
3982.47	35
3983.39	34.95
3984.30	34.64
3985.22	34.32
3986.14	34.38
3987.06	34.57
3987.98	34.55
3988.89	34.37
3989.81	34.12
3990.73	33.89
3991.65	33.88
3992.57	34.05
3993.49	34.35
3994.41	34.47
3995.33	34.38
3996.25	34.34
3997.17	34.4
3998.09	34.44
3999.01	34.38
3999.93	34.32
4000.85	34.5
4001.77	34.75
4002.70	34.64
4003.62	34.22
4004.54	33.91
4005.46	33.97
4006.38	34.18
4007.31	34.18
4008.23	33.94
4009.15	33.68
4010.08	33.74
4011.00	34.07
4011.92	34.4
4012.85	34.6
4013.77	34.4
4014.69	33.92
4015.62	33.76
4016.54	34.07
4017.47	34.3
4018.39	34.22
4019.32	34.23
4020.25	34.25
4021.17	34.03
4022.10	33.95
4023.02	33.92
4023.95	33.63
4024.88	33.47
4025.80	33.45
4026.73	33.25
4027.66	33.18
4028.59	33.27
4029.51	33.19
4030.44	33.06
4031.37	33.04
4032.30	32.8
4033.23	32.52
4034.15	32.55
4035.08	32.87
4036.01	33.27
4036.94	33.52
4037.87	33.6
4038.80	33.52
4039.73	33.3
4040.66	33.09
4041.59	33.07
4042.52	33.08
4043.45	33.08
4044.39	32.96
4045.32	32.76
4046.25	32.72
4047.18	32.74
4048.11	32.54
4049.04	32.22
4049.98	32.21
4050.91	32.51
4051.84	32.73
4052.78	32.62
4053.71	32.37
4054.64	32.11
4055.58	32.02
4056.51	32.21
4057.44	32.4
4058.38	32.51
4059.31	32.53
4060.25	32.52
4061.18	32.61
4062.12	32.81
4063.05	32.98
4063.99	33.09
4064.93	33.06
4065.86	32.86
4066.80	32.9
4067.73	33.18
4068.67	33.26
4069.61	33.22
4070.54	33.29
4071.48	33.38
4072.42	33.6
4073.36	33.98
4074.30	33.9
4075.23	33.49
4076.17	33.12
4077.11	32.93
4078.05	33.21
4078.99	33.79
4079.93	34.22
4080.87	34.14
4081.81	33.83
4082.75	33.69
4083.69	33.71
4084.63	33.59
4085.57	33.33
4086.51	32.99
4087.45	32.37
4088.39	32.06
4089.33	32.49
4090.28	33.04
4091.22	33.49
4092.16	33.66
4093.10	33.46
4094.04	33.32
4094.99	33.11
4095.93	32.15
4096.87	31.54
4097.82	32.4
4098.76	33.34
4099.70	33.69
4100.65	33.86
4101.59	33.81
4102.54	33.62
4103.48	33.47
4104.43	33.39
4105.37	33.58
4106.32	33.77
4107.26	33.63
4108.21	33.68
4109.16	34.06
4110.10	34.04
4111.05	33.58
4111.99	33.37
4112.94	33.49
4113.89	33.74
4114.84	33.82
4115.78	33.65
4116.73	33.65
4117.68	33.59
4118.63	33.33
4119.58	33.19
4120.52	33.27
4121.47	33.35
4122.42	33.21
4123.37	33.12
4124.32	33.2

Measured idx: 3907.08 angstrom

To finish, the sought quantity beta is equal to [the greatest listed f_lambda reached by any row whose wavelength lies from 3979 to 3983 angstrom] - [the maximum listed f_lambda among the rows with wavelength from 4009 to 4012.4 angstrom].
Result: 1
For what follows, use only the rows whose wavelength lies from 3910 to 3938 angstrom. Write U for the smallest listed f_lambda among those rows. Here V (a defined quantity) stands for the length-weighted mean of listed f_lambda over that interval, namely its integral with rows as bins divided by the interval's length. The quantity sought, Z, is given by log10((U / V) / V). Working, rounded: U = 37.57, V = 40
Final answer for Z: -1.64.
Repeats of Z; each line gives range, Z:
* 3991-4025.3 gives -1.54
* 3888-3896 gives -1.69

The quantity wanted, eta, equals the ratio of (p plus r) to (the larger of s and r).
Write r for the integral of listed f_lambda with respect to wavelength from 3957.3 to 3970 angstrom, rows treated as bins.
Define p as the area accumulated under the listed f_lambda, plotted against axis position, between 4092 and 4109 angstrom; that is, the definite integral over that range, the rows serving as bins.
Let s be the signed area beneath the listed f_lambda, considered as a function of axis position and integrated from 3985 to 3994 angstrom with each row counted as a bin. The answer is 2.2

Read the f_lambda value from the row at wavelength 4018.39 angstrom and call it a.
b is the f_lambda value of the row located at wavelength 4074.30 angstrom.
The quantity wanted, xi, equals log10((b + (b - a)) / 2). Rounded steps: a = 34.22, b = 33.9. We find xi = 1.23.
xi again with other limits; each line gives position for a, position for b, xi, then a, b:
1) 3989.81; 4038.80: 1.22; 34.12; 33.52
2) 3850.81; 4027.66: 1.13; 39.19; 33.18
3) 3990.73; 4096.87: 1.16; 33.89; 31.54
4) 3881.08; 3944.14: 1.16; 46.55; 37.79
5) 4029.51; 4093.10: 1.23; 33.19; 33.46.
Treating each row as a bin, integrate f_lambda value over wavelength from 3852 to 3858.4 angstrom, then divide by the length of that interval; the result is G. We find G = 39.8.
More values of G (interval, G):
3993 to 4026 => 34.2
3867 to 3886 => 44.9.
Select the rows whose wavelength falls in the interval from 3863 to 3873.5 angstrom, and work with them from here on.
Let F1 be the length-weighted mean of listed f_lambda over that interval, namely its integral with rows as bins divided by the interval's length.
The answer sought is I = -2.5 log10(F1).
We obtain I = -4.06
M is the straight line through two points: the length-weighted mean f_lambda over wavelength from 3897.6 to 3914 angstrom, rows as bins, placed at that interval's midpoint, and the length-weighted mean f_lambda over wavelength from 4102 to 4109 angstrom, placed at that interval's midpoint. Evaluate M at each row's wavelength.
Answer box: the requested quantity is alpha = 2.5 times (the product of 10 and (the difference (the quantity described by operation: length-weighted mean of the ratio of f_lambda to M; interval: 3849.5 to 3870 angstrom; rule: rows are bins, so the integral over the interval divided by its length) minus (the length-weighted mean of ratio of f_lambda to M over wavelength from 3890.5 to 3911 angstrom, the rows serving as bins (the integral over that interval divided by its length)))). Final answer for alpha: -4.9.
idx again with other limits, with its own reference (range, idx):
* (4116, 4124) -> 4119.58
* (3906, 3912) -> 3911.58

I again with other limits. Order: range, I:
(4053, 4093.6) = -3.80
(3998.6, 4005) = -3.84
